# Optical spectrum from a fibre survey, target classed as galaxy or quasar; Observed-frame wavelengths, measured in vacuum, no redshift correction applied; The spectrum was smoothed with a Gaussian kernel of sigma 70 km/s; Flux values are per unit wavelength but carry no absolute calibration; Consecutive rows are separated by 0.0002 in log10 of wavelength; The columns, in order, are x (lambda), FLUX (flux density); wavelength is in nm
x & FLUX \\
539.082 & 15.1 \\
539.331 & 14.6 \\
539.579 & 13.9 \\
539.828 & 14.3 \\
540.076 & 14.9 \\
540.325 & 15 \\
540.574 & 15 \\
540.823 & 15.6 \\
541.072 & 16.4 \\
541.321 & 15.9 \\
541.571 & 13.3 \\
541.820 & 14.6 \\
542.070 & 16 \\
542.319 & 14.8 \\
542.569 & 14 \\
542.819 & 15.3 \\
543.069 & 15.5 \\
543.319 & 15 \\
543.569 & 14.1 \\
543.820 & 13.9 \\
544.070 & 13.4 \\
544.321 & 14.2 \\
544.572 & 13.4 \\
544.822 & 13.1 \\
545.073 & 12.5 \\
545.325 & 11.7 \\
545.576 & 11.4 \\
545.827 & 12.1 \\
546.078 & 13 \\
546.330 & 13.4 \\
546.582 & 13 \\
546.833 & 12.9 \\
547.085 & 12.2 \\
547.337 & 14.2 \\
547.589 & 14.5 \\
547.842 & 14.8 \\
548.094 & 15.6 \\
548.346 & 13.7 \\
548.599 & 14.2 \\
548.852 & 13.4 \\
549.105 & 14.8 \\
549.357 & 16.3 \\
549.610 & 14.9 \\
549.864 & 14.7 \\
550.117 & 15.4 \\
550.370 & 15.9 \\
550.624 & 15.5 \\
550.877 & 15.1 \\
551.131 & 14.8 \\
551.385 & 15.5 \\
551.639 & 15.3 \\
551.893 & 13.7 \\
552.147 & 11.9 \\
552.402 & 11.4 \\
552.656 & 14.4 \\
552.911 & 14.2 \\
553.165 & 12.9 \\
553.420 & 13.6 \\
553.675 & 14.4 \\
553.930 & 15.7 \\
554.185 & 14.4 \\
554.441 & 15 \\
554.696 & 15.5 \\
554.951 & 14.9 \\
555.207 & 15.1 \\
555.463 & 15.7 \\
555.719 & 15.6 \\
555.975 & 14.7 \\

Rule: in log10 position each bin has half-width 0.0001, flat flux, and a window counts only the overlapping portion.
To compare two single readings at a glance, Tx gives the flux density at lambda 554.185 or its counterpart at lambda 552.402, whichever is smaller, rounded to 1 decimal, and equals 11.4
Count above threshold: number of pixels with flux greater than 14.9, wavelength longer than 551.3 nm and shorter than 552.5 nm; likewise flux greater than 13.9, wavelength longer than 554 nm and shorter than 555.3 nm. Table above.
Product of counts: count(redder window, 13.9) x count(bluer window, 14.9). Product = 10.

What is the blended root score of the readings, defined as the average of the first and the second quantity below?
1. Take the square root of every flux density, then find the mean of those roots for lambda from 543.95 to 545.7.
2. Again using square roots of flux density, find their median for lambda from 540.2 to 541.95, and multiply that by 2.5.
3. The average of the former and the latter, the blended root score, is 6.63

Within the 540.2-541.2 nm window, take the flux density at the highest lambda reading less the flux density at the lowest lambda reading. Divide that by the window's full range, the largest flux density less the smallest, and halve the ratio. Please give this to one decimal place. 0.5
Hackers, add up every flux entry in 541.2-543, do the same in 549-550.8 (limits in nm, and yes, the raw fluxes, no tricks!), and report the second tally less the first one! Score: 4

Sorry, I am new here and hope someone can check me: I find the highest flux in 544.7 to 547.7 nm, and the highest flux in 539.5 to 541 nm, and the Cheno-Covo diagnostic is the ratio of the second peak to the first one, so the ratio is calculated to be 1.08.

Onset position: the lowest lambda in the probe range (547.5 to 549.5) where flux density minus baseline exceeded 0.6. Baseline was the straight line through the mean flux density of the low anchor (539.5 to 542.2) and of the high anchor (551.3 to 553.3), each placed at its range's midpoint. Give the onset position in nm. 547.842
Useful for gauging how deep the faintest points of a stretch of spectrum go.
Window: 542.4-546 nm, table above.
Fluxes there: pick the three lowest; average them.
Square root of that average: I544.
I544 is 3.43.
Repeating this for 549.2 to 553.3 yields 3.47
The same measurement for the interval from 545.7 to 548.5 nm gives 3.52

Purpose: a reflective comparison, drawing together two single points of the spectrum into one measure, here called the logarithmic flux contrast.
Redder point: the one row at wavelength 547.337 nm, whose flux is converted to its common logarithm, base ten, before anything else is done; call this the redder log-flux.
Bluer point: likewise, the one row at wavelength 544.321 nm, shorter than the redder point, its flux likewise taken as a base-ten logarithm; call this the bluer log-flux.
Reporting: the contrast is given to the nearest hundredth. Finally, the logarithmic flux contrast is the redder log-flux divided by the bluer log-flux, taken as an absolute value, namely 1.00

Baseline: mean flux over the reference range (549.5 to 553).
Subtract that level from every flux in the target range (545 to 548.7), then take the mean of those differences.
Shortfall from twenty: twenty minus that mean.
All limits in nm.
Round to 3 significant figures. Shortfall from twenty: 21.2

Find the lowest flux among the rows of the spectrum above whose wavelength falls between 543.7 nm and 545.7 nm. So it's 11.4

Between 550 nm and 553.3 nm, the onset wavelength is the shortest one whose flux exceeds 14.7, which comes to 550.117 nm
